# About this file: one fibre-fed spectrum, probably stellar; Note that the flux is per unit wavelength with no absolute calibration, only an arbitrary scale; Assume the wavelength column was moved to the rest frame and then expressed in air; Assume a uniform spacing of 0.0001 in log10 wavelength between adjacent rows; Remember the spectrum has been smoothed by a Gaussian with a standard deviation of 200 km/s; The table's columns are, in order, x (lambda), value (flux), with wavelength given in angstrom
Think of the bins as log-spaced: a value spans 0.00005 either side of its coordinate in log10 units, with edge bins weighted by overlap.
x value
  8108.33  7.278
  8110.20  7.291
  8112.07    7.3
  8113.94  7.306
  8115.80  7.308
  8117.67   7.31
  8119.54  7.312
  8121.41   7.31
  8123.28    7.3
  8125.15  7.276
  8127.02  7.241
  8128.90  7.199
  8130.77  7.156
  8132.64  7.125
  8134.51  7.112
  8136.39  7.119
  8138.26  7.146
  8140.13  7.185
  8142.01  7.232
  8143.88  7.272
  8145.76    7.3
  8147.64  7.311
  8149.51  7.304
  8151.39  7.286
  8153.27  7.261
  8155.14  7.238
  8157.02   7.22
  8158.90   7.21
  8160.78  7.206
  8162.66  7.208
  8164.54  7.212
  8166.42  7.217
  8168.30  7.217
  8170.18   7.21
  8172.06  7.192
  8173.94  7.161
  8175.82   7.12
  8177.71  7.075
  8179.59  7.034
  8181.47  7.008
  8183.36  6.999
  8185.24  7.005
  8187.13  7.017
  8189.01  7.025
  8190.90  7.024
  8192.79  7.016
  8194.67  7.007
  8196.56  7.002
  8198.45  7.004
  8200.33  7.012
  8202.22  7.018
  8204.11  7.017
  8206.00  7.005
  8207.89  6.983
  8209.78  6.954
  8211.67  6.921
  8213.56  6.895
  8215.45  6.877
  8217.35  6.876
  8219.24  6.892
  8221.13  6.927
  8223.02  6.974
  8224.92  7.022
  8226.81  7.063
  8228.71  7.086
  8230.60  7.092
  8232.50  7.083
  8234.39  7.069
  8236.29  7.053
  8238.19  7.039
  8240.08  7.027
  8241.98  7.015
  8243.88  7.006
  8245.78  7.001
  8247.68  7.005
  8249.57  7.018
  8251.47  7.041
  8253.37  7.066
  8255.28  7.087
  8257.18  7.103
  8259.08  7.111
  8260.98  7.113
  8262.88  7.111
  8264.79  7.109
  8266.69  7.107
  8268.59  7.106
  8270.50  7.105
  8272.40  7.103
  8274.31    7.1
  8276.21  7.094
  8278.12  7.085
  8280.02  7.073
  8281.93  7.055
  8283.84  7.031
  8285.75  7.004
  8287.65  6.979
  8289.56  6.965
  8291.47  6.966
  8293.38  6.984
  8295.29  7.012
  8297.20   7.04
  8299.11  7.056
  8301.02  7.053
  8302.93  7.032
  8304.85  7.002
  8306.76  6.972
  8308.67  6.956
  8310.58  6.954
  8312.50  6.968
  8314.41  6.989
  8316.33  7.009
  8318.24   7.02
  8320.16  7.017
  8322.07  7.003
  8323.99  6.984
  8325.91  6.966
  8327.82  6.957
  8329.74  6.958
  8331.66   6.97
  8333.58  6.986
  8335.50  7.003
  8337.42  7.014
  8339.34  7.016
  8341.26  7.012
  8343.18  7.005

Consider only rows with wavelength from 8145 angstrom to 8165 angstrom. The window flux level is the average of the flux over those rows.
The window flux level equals 7.25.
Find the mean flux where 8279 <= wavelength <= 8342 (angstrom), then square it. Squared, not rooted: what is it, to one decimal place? 49.0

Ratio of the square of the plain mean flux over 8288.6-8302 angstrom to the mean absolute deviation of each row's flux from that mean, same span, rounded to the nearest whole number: 1463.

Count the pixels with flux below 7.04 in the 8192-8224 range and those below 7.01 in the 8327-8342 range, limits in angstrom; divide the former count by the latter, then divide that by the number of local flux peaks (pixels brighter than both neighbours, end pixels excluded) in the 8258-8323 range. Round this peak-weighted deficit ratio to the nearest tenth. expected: 1.1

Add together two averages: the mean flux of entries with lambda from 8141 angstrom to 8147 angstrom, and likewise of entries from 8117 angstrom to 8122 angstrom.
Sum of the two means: 14.6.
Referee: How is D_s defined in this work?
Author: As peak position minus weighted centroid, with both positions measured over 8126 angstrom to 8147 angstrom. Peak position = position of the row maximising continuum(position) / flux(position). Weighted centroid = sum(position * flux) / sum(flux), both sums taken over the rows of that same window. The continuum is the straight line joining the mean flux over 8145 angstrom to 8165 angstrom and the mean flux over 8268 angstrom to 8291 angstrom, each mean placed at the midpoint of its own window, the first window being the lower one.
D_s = -1.9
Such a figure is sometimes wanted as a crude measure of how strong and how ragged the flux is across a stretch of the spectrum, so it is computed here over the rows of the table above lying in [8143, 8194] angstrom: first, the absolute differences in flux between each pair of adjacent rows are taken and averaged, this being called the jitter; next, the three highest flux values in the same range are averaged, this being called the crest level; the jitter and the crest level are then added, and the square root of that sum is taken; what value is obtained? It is 2.71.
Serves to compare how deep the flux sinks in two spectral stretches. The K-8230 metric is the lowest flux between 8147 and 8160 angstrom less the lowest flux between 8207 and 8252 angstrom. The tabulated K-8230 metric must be 0.33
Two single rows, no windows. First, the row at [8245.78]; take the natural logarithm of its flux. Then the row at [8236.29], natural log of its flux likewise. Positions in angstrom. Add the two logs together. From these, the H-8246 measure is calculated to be 3.90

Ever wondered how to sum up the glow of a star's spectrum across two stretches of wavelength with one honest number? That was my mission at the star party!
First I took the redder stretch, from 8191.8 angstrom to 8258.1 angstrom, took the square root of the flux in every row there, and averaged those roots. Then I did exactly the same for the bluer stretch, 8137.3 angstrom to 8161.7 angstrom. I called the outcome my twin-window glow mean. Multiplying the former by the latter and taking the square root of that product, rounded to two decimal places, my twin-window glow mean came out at 2.67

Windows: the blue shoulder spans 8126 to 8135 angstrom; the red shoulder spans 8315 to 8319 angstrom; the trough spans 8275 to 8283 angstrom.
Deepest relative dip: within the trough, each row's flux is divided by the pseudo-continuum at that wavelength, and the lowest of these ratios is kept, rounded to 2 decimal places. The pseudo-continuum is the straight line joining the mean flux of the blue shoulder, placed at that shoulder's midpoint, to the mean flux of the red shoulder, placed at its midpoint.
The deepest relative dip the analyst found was 1.00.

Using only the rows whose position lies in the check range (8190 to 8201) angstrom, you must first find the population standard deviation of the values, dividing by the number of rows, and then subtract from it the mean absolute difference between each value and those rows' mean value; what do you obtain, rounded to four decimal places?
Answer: 0.0010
